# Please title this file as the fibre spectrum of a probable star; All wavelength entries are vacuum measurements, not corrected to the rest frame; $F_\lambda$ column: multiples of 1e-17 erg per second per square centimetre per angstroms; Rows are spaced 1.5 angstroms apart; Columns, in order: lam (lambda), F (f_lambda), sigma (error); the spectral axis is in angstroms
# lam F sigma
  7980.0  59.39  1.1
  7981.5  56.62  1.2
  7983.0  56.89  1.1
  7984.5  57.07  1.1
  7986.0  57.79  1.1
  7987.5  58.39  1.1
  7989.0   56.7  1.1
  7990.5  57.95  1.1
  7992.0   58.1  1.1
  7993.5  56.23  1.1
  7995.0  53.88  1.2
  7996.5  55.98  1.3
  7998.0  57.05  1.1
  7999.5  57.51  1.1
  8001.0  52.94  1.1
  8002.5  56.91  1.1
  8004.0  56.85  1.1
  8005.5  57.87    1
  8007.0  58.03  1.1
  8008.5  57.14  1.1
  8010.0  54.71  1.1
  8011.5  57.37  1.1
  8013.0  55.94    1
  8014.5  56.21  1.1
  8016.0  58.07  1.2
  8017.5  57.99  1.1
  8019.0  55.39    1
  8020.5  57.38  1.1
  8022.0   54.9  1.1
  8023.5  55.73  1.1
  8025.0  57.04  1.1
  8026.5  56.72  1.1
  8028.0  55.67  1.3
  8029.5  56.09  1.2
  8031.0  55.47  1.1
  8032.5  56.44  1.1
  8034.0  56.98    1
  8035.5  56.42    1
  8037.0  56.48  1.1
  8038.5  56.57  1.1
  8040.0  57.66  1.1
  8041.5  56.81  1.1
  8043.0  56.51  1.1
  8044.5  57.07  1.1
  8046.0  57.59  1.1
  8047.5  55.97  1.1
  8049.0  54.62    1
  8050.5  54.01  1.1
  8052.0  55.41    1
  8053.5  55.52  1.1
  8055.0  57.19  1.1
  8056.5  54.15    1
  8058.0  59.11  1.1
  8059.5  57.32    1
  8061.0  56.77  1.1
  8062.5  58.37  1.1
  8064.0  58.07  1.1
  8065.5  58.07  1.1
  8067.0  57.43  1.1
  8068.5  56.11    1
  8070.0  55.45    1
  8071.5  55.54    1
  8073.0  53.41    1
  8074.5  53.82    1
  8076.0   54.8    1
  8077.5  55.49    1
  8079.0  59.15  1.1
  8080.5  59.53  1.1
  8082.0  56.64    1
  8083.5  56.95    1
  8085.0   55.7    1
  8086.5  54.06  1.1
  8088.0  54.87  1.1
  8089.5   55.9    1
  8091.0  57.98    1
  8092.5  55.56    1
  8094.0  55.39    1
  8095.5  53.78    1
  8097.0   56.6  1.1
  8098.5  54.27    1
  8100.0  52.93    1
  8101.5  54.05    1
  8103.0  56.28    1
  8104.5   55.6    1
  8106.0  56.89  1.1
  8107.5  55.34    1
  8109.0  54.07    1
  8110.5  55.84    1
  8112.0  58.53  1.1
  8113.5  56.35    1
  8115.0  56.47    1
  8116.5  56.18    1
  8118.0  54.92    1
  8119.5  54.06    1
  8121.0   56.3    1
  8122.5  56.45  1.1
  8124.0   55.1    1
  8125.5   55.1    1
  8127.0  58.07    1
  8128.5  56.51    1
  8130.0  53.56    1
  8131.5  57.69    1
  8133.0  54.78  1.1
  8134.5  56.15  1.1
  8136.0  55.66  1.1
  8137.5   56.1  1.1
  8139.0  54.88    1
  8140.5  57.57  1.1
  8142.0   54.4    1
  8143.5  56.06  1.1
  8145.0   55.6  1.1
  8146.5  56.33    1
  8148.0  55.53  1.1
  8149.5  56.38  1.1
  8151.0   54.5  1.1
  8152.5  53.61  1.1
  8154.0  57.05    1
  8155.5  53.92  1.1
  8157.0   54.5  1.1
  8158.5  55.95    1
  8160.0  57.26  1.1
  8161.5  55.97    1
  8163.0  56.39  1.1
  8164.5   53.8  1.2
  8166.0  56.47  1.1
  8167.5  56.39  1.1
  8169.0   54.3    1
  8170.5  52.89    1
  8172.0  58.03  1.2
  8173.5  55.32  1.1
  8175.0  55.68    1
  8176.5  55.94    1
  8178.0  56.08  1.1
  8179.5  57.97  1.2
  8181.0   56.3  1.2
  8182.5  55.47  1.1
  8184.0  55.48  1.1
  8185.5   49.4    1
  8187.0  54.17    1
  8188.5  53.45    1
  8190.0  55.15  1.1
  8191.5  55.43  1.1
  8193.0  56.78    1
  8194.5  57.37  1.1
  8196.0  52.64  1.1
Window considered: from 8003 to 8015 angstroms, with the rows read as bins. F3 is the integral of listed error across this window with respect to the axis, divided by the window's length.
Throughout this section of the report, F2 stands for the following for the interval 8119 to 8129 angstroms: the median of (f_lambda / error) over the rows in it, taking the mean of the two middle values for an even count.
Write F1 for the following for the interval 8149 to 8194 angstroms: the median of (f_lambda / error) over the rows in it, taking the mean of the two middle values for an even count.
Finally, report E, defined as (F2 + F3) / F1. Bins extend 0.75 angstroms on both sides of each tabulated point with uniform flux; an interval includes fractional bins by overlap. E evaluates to 1.10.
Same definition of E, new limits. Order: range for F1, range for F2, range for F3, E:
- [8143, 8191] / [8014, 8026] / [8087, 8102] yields 1.03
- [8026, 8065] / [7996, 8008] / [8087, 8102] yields 1.02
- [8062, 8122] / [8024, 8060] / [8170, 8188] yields 0.96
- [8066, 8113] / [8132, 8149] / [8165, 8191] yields 0.95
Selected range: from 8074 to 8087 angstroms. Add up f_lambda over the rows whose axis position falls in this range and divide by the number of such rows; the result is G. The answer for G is 56.2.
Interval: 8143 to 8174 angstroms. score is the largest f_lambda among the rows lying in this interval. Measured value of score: 58.03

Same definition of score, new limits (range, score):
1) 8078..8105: 59.53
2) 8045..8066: 59.11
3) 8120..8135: 58.07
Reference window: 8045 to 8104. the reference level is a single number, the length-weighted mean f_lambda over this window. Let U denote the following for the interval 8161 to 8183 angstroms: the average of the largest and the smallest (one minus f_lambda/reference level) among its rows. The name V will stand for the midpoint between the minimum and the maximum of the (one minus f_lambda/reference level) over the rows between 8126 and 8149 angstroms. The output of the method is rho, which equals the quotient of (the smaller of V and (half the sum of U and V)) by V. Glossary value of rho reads 1.0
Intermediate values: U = 0.010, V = 0.003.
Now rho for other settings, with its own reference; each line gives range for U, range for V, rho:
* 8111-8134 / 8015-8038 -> 1.0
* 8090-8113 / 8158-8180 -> 0.7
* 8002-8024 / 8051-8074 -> 1.2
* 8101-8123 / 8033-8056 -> -0.4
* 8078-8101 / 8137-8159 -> 0.2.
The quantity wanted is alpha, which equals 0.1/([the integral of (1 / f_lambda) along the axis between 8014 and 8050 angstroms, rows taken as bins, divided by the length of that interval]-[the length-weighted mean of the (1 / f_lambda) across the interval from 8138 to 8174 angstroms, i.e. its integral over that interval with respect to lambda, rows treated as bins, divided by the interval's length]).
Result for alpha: -333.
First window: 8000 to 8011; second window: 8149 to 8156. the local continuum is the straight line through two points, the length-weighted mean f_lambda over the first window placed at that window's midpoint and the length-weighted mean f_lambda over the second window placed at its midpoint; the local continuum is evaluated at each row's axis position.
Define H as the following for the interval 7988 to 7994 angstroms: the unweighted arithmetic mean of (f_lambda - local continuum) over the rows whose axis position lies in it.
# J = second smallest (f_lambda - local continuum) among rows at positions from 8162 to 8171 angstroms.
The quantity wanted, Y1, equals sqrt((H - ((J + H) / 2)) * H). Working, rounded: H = 0.7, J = -1.2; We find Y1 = 0.8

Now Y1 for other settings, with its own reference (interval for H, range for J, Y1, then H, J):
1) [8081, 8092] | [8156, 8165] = 0.4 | 0.3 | -0.5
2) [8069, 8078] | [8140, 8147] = 0.9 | -1.0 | 0.4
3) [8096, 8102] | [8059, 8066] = 1.2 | -1.1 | 1.4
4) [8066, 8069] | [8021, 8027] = 0.8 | 0.9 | -0.5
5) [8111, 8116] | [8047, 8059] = 1.7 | 1.7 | -1.8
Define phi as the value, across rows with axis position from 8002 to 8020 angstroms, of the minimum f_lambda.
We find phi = 54.71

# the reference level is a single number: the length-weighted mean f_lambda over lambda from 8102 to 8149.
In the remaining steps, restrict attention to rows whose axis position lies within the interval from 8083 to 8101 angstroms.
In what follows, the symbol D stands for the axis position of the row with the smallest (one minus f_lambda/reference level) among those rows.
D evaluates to 8091.0 angstroms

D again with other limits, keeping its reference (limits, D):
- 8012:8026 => 8016.0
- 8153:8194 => 8172.0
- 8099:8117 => 8112.0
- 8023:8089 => 8080.5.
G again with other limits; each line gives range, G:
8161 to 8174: 55.5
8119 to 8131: 55.6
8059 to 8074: 56.7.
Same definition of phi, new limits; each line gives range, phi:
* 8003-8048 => 54.71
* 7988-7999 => 53.88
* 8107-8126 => 54.06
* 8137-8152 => 54.4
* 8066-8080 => 53.41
